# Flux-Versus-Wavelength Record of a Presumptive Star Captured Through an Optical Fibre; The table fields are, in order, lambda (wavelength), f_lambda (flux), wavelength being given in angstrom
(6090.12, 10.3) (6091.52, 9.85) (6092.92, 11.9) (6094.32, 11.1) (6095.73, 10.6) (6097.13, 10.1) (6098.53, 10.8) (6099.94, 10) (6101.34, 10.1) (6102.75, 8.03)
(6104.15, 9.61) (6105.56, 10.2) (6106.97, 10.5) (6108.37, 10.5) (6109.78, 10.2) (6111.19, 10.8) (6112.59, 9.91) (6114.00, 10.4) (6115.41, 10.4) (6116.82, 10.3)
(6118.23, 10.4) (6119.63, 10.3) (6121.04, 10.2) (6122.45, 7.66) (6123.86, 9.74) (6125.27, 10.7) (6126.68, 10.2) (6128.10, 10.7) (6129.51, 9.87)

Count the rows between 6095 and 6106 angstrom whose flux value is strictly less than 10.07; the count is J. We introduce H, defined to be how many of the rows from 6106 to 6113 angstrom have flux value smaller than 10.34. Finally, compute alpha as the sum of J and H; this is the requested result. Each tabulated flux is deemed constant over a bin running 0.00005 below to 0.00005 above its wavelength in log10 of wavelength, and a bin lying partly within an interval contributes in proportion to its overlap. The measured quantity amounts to 5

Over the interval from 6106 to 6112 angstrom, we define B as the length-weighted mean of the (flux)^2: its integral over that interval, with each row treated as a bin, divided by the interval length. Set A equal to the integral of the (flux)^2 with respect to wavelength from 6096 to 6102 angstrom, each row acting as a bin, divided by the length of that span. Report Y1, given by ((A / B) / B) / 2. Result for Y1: 0.0044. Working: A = 106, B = 110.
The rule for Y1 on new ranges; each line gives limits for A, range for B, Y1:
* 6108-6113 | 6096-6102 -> 0.0048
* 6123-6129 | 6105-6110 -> 0.0046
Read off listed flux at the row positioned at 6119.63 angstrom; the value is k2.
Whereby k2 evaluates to 10.3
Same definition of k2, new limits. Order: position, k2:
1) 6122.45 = 7.66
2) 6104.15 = 9.61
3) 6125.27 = 10.7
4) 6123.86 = 9.74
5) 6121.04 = 10.2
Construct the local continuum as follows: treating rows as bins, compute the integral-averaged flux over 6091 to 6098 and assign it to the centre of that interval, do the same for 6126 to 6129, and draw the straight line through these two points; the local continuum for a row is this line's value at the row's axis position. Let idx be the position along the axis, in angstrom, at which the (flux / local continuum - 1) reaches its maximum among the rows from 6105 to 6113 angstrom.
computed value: 6111.19 angstrom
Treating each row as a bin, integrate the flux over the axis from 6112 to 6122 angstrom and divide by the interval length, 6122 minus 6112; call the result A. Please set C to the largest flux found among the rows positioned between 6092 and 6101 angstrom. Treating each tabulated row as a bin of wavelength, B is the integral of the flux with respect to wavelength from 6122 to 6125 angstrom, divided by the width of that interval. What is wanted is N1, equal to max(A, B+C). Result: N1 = 21.0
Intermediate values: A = 10.2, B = 9.08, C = 11.9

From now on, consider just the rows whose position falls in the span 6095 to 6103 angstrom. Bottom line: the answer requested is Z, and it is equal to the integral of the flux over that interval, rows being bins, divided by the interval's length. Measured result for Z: 10.04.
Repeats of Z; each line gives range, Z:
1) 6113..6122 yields 10.24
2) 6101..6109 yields 9.80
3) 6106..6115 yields 10.38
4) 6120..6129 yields 9.87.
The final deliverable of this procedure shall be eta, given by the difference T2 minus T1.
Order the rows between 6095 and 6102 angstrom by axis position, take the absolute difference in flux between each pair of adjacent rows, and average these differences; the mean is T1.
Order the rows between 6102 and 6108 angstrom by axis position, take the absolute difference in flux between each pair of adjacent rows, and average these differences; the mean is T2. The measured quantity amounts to 0.3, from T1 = 0.5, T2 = 0.82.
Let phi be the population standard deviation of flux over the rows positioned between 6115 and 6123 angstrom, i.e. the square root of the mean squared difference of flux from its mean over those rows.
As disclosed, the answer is 0.99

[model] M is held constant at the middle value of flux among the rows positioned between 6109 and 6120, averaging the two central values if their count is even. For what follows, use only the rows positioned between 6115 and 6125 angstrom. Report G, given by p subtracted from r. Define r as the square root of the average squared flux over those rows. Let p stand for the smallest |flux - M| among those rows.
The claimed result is 9.9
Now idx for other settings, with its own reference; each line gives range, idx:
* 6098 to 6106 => 6098.53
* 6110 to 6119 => 6111.19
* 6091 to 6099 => 6092.92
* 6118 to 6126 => 6125.27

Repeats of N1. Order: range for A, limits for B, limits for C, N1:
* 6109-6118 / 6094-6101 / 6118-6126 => 21.2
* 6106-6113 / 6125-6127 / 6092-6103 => 22.3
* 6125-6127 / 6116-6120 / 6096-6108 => 21.2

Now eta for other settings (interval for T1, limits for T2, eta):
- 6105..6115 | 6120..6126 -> 1.4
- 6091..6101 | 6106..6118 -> -0.6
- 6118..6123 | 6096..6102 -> -0.4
